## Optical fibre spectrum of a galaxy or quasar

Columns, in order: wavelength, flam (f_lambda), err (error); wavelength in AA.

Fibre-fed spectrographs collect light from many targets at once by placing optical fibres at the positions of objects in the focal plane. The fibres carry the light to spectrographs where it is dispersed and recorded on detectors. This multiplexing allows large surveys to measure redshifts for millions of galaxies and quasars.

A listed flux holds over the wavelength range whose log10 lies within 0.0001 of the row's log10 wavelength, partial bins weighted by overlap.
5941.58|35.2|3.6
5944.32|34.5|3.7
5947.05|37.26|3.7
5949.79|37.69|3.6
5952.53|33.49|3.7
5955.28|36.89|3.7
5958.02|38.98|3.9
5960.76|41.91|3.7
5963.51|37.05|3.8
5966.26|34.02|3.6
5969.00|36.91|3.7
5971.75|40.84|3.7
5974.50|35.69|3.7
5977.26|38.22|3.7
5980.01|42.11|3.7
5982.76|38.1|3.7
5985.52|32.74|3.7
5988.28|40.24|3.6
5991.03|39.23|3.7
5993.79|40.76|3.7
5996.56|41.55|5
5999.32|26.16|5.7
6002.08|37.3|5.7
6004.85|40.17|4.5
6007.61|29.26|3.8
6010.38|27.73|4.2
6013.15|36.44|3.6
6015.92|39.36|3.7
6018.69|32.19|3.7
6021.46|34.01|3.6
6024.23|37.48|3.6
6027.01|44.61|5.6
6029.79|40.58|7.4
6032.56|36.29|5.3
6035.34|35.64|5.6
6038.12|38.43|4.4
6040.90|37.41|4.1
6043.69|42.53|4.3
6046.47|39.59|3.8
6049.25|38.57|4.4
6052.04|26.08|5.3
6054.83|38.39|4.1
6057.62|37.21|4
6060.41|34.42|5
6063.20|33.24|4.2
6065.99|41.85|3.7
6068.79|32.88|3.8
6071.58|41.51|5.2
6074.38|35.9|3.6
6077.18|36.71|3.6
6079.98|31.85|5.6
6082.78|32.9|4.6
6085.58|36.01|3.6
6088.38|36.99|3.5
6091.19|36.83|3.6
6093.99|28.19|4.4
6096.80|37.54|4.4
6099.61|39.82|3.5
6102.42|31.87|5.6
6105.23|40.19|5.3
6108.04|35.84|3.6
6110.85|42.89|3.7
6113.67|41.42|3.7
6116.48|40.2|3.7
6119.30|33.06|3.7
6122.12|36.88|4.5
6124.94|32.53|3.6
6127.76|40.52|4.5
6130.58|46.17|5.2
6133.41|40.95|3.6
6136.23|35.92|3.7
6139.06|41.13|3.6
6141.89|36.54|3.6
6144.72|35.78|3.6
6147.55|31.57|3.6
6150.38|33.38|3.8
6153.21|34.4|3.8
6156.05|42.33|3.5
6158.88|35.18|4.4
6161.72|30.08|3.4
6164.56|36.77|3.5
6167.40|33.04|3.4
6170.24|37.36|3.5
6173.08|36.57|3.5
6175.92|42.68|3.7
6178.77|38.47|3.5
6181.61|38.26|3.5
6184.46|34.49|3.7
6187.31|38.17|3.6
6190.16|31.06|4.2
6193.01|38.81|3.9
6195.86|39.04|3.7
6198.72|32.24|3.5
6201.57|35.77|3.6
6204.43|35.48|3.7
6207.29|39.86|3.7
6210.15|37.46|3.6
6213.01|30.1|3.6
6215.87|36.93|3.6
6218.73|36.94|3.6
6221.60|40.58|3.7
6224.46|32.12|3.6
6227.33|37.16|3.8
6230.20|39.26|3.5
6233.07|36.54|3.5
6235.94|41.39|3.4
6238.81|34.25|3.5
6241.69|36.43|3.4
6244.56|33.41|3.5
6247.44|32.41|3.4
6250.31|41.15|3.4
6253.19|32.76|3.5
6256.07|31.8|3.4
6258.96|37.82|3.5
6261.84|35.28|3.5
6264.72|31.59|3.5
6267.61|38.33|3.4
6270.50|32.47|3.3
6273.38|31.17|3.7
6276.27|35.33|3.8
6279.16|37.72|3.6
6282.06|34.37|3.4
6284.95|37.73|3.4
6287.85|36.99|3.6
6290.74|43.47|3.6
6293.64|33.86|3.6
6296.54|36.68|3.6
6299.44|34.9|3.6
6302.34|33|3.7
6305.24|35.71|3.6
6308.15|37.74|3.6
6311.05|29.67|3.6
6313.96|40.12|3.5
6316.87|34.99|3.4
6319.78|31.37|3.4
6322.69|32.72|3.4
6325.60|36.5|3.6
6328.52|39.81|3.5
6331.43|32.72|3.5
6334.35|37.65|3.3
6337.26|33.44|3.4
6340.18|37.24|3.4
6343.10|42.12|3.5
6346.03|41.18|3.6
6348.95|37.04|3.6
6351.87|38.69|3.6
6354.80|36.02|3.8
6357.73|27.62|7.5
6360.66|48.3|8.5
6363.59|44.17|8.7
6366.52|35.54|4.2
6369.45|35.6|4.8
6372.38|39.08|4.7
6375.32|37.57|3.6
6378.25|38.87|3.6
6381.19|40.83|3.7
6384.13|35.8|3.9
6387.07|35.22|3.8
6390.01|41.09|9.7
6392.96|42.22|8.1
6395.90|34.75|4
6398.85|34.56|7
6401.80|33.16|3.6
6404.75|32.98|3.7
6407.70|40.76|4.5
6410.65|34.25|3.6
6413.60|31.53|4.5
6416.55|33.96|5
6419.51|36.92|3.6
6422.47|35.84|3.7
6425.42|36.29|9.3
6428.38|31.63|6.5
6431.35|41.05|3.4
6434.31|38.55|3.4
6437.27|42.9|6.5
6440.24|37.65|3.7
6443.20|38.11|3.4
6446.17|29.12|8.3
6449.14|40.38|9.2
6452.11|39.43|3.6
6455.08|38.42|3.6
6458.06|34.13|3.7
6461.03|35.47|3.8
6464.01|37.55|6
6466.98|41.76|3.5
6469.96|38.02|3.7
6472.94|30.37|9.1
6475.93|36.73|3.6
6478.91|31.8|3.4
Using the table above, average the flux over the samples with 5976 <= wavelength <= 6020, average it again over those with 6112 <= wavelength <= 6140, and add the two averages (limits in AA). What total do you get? 75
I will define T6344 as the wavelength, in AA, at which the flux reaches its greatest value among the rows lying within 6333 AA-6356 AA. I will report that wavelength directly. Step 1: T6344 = 6343.10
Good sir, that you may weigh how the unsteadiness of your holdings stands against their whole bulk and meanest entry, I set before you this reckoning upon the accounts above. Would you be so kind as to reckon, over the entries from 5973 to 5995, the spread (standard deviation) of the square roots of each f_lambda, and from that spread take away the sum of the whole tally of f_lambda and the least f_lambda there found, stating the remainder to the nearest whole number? -340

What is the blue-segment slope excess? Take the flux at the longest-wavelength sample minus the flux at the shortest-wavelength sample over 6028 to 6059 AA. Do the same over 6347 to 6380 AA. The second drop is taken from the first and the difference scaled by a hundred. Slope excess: -520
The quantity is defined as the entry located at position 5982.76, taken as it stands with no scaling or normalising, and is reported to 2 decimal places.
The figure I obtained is 38.10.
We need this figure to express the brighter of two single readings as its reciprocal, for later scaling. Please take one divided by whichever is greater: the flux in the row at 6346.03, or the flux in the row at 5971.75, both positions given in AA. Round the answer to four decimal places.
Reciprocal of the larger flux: 0.0243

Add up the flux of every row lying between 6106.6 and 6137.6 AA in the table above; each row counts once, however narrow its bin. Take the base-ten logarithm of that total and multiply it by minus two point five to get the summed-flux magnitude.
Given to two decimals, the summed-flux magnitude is -6.57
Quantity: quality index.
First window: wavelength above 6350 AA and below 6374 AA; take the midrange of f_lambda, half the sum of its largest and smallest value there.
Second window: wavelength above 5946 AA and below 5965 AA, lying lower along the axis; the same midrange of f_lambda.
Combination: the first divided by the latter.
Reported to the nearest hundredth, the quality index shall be 1.01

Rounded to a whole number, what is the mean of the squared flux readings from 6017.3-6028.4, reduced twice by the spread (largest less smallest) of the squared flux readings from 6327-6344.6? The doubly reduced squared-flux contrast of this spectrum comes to -10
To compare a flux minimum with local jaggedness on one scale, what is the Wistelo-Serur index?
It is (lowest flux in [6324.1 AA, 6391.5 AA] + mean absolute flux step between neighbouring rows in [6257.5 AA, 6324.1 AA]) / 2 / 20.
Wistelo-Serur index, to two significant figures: 0.79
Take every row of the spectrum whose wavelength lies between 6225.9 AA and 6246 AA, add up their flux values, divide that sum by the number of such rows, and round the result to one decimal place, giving 36.9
